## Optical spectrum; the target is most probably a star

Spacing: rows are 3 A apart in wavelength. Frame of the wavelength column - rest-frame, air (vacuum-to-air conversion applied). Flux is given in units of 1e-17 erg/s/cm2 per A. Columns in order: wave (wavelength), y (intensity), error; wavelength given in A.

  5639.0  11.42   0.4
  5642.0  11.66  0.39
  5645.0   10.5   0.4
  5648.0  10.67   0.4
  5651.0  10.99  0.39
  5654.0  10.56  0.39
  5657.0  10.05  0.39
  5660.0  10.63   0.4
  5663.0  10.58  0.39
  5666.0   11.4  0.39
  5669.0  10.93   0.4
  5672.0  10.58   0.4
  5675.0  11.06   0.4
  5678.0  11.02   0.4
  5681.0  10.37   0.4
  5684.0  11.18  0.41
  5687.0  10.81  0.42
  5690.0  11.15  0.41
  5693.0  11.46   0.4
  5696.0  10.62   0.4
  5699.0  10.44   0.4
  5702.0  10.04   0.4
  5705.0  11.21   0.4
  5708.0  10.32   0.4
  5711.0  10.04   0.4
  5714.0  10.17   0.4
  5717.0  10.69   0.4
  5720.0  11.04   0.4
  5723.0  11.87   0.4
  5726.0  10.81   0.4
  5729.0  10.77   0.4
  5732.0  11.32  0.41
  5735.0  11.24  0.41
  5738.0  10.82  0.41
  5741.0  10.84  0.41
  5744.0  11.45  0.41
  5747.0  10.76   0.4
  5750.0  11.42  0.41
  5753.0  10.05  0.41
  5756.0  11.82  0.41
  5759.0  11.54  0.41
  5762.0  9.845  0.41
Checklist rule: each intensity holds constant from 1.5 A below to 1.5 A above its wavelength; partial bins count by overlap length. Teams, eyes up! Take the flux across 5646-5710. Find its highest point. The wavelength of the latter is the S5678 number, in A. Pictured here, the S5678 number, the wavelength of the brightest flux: 5693.0 A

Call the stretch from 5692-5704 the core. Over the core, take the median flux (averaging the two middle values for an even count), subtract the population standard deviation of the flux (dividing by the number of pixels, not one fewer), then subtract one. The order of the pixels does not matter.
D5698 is 9.01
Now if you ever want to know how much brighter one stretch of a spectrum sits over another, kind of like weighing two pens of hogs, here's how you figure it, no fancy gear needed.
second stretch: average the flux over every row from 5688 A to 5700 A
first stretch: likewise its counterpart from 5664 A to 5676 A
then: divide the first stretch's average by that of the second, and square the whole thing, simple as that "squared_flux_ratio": 1.01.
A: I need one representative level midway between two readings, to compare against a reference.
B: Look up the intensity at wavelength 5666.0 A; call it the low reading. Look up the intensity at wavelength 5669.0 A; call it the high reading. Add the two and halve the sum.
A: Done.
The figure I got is 11.2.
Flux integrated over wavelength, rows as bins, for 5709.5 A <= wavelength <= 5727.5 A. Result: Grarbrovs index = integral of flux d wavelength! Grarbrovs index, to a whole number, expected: 194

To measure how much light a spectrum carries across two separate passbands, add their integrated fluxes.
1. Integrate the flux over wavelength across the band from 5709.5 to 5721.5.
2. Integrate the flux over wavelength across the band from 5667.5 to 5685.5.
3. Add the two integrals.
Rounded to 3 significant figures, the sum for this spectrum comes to 321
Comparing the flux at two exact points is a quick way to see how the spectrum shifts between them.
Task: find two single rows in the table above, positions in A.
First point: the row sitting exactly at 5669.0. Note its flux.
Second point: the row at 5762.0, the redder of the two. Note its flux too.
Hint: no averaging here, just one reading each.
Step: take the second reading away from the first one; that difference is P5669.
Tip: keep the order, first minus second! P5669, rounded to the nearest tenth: 1.1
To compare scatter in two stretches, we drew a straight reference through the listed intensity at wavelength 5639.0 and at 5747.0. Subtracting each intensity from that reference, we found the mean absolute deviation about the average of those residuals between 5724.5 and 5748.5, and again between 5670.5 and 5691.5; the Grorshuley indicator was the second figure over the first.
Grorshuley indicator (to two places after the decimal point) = 1.02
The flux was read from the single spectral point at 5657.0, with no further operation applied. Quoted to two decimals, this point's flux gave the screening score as 10.05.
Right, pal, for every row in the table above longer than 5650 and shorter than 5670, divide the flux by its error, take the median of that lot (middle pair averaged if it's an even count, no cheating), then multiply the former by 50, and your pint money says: 1356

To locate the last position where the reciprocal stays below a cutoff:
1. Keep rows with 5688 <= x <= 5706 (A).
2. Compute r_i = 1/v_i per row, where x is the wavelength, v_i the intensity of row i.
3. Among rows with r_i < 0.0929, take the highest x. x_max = 5705.0 A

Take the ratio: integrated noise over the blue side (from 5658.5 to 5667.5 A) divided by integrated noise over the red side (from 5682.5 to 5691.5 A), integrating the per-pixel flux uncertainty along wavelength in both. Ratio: 1.0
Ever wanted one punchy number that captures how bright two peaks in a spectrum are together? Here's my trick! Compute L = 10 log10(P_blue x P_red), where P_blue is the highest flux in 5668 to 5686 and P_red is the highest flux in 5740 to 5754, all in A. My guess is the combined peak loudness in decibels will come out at 21.07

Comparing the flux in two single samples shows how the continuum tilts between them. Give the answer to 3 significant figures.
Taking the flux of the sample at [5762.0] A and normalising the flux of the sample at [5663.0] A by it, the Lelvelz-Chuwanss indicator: 1.07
